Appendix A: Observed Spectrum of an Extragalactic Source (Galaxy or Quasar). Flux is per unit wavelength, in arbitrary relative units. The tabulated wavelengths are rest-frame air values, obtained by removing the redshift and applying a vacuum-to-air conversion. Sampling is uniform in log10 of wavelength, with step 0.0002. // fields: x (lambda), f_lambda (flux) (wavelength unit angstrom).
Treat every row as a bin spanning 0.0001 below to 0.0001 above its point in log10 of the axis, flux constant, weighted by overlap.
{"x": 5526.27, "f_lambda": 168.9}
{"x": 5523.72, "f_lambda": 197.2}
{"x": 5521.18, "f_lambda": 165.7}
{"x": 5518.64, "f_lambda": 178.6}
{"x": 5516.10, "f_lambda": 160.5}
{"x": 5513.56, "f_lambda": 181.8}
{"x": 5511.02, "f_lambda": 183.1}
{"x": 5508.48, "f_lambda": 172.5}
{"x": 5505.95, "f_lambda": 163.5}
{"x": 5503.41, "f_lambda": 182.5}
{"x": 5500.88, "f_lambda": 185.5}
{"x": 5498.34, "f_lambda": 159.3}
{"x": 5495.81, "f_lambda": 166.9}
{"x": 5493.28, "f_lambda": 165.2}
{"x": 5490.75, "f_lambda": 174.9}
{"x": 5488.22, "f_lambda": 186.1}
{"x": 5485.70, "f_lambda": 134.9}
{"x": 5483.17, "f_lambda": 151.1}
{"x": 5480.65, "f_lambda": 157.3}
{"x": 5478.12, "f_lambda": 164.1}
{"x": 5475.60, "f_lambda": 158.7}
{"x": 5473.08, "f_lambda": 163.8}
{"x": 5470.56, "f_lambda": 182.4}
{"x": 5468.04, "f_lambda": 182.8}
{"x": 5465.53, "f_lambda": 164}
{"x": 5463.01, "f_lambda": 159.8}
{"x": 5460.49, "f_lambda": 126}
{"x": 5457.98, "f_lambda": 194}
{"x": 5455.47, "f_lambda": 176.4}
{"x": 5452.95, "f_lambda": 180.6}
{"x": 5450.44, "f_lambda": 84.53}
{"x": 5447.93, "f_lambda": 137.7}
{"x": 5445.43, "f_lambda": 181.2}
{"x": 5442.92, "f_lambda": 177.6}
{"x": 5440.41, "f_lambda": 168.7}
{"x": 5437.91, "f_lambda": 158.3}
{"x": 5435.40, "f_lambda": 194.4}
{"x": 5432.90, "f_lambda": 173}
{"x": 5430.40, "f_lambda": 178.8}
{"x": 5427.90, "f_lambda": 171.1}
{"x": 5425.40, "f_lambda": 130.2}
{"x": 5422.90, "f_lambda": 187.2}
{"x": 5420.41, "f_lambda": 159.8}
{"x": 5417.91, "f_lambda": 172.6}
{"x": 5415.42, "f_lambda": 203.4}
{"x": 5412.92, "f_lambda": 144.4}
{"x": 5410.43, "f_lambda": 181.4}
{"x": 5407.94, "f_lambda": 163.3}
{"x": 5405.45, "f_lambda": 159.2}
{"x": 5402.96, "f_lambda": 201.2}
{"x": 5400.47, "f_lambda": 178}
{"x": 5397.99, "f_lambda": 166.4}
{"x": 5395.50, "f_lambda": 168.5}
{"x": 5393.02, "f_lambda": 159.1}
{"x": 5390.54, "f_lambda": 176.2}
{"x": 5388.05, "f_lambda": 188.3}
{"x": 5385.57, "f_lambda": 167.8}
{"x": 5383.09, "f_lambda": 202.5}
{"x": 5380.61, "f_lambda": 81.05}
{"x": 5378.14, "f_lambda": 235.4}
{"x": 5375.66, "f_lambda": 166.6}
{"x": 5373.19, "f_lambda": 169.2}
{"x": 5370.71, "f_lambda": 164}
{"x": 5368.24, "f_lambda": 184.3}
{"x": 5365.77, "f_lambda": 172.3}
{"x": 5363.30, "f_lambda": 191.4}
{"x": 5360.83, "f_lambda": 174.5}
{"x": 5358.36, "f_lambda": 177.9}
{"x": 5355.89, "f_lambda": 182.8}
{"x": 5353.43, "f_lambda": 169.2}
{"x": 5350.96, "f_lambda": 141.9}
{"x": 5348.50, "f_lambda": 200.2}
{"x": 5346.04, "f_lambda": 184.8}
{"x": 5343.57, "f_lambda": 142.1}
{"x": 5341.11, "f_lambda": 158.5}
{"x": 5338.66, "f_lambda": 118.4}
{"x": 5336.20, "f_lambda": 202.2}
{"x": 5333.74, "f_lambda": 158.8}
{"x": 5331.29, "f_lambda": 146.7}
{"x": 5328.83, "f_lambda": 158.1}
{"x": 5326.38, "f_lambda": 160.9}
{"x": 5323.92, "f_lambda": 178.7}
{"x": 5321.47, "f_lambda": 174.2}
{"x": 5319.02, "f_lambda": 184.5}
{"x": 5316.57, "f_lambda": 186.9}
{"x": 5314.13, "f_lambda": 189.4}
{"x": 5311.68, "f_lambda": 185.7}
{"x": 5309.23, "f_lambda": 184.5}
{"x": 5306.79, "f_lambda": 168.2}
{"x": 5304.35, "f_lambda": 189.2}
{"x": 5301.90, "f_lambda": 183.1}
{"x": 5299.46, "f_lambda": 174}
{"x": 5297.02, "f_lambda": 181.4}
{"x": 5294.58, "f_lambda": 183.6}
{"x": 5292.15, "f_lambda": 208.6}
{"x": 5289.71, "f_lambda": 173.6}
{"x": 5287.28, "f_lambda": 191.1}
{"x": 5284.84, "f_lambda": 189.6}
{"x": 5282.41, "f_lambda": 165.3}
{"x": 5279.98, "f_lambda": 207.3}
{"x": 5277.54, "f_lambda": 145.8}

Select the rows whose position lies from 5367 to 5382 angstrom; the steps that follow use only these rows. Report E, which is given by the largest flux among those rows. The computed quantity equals 235.4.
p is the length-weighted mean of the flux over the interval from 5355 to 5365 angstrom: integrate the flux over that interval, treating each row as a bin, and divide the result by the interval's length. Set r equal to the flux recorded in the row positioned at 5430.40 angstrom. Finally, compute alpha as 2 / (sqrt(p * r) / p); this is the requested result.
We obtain 2.01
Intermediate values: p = 181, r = 178.8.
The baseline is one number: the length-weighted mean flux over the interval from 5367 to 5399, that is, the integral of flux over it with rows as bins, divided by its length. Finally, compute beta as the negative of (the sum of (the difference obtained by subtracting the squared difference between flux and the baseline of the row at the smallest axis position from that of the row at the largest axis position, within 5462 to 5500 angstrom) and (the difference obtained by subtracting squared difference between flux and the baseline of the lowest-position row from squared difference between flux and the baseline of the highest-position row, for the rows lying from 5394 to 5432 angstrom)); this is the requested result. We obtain -56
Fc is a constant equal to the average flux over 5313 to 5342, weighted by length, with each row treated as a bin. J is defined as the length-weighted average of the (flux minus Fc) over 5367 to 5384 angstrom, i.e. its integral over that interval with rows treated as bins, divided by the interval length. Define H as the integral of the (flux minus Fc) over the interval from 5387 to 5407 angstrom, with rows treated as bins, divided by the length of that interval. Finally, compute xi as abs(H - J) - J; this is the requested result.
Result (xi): 0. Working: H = 6.1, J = 3.1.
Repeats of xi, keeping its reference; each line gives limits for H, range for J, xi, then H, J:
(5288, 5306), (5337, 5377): 14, 16.4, 1.0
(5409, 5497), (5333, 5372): 3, -2.7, 2.2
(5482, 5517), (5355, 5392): -1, 1.1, 7.3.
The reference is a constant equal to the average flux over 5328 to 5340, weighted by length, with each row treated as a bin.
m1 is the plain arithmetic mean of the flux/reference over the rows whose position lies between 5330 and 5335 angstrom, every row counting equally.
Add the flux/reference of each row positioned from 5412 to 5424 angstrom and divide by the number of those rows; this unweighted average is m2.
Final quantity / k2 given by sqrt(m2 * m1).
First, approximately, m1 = 0.97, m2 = 1.11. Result 1.04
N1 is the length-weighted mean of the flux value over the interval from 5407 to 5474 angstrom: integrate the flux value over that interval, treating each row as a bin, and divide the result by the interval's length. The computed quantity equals 167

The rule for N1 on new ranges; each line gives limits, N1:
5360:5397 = 173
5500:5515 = 178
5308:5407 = 172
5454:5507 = 167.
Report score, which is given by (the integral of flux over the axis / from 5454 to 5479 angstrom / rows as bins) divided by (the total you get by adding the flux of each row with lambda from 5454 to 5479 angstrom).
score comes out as 2.50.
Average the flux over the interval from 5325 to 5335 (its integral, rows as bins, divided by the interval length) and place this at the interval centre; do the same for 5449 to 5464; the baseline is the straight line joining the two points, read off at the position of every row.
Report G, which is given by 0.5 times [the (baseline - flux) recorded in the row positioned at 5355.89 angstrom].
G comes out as -13.5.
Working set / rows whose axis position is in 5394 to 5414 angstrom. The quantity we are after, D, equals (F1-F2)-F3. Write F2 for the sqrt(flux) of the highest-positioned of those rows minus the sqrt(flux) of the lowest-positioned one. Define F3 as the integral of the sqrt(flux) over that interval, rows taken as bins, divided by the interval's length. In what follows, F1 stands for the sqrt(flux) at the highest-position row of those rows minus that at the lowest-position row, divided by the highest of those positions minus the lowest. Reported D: -12.1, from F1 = -0.06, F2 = -1.0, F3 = 13.0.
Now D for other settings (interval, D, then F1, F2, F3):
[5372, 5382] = -9.1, -0.54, -4.0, 12.6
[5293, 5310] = -13.5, 0.00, 0.0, 13.5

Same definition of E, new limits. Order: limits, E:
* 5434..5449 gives 194.4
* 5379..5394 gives 202.5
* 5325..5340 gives 202.2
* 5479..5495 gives 186.1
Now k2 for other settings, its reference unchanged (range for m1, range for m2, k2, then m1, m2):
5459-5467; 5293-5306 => 1.05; 0.96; 1.16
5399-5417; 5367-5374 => 1.11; 1.12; 1.10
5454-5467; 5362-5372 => 1.09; 1.05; 1.13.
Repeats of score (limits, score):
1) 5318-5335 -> 2.43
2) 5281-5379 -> 2.45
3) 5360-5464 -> 2.48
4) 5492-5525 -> 2.54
